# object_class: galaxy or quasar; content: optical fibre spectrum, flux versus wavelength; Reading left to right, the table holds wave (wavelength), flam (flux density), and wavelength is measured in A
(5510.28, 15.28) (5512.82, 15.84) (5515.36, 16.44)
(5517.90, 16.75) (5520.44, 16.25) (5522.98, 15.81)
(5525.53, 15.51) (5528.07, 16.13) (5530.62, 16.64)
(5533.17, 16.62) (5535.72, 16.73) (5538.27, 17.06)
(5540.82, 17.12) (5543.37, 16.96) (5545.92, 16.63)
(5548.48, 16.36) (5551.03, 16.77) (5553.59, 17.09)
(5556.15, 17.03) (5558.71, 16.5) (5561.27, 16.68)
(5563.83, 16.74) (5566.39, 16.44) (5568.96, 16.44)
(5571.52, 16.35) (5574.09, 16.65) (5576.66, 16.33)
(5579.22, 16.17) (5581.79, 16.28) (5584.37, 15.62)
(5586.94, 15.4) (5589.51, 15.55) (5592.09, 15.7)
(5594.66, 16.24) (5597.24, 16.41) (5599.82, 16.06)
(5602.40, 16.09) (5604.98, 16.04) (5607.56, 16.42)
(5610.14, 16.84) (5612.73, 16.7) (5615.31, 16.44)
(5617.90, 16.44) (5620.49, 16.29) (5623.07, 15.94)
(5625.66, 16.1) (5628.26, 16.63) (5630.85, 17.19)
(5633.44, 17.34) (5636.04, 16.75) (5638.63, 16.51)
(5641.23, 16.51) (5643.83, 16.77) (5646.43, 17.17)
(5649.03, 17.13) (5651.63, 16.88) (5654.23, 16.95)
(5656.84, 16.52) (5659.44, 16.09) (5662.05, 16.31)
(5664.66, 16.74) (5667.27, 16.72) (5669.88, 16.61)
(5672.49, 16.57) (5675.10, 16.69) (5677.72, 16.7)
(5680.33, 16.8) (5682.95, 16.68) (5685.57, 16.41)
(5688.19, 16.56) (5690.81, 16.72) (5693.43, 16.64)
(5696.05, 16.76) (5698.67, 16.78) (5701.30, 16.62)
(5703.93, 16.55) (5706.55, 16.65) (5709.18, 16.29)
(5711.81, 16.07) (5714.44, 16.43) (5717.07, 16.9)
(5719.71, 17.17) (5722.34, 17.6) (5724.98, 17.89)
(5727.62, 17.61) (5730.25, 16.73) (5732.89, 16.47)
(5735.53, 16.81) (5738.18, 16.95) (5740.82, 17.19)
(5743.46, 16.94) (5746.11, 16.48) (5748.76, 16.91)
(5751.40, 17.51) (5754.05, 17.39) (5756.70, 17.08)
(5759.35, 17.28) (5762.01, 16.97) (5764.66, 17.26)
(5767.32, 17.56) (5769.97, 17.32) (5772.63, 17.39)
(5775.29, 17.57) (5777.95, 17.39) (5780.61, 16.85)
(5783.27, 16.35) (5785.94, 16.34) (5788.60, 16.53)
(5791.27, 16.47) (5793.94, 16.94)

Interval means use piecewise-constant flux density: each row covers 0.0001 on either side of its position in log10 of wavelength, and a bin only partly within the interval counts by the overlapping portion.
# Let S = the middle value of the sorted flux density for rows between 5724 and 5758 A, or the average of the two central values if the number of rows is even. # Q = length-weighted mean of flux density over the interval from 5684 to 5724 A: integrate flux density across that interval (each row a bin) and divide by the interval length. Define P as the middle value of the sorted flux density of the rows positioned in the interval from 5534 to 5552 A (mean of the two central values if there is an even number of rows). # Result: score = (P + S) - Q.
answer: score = 17.0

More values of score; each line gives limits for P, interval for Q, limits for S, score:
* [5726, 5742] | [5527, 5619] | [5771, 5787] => 17.6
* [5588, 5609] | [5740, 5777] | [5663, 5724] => 15.5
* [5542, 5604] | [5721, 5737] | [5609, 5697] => 15.9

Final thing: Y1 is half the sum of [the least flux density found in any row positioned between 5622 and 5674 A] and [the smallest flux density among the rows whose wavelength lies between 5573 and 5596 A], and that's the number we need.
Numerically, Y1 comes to 15.7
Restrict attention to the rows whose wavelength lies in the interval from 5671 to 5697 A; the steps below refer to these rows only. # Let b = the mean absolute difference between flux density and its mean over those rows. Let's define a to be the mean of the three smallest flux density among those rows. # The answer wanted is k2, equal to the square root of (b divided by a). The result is 0.072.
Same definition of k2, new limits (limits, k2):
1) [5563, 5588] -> 0.140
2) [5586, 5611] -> 0.145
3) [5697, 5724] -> 0.141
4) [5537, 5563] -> 0.119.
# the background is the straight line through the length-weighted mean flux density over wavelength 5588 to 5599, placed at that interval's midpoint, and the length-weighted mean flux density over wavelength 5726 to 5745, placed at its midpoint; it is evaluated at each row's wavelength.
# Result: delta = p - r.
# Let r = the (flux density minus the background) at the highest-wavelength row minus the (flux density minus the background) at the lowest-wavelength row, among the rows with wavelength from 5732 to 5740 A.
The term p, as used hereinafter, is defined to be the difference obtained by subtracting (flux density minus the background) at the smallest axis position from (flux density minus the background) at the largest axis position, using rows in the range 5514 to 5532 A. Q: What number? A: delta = -0.4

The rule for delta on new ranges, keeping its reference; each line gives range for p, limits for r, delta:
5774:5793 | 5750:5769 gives -1.2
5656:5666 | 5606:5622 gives 0.4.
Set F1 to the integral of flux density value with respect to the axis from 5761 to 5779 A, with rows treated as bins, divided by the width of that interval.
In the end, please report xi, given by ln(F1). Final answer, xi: 2.85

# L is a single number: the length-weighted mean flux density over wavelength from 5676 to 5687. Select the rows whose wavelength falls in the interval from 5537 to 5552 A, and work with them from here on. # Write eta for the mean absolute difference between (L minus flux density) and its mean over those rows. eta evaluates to 0.23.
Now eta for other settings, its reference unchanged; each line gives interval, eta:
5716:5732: 0.38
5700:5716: 0.17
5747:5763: 0.20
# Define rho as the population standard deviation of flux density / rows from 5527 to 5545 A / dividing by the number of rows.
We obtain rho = 0.31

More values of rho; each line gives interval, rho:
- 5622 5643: 0.45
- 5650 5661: 0.34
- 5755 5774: 0.18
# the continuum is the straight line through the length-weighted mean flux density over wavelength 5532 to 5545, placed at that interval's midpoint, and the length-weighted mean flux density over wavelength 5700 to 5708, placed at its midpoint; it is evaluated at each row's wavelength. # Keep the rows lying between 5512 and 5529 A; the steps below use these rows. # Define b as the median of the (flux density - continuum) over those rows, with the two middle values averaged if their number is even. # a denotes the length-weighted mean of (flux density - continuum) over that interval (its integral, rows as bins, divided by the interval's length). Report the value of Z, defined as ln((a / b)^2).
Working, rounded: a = -0.82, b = -0.79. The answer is 0.08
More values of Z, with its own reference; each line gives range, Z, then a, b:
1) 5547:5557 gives 2.07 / -0.08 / 0.03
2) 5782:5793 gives -2.22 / -0.02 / -0.05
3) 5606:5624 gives -0.01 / -0.32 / -0.32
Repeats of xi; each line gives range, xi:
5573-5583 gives 2.79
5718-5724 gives 2.85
